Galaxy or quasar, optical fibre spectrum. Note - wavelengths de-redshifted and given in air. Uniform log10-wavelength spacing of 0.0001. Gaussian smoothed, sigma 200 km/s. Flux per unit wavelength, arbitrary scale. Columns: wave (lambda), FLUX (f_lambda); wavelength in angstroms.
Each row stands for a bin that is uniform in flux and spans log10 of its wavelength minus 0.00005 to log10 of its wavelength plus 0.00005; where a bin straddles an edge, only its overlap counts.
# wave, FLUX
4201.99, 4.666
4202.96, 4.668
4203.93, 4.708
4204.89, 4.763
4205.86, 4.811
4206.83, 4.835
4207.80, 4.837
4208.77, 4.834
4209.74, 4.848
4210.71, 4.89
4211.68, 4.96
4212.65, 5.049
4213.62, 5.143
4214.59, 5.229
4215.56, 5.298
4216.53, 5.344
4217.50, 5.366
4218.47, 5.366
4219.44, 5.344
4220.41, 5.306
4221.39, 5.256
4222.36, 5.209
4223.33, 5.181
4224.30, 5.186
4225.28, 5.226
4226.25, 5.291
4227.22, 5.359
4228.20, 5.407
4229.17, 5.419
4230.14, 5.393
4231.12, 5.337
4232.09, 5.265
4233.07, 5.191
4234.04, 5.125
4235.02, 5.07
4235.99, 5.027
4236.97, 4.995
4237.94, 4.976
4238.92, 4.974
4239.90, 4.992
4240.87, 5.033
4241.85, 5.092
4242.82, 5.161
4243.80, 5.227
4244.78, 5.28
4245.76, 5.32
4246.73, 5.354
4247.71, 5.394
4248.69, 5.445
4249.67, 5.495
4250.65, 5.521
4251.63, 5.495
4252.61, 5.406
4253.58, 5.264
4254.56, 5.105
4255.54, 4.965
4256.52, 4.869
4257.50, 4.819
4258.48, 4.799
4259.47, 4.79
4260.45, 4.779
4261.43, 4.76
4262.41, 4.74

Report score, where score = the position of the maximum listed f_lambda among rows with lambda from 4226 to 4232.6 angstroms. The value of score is 4229.17 angstroms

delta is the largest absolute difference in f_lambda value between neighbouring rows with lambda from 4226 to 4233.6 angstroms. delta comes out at 0.07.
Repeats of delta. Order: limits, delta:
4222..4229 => 0.07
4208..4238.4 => 0.09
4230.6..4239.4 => 0.07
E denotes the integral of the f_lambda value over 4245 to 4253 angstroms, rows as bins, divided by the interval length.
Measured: 5.42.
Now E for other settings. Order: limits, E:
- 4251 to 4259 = 5.10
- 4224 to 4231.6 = 5.33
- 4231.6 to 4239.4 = 5.08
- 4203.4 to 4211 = 4.81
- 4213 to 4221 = 5.29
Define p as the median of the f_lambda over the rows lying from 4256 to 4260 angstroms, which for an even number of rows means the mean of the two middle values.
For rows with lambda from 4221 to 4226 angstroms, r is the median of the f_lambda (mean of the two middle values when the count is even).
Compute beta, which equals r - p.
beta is 0.4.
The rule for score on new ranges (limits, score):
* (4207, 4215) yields 4214.59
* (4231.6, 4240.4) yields 4232.09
